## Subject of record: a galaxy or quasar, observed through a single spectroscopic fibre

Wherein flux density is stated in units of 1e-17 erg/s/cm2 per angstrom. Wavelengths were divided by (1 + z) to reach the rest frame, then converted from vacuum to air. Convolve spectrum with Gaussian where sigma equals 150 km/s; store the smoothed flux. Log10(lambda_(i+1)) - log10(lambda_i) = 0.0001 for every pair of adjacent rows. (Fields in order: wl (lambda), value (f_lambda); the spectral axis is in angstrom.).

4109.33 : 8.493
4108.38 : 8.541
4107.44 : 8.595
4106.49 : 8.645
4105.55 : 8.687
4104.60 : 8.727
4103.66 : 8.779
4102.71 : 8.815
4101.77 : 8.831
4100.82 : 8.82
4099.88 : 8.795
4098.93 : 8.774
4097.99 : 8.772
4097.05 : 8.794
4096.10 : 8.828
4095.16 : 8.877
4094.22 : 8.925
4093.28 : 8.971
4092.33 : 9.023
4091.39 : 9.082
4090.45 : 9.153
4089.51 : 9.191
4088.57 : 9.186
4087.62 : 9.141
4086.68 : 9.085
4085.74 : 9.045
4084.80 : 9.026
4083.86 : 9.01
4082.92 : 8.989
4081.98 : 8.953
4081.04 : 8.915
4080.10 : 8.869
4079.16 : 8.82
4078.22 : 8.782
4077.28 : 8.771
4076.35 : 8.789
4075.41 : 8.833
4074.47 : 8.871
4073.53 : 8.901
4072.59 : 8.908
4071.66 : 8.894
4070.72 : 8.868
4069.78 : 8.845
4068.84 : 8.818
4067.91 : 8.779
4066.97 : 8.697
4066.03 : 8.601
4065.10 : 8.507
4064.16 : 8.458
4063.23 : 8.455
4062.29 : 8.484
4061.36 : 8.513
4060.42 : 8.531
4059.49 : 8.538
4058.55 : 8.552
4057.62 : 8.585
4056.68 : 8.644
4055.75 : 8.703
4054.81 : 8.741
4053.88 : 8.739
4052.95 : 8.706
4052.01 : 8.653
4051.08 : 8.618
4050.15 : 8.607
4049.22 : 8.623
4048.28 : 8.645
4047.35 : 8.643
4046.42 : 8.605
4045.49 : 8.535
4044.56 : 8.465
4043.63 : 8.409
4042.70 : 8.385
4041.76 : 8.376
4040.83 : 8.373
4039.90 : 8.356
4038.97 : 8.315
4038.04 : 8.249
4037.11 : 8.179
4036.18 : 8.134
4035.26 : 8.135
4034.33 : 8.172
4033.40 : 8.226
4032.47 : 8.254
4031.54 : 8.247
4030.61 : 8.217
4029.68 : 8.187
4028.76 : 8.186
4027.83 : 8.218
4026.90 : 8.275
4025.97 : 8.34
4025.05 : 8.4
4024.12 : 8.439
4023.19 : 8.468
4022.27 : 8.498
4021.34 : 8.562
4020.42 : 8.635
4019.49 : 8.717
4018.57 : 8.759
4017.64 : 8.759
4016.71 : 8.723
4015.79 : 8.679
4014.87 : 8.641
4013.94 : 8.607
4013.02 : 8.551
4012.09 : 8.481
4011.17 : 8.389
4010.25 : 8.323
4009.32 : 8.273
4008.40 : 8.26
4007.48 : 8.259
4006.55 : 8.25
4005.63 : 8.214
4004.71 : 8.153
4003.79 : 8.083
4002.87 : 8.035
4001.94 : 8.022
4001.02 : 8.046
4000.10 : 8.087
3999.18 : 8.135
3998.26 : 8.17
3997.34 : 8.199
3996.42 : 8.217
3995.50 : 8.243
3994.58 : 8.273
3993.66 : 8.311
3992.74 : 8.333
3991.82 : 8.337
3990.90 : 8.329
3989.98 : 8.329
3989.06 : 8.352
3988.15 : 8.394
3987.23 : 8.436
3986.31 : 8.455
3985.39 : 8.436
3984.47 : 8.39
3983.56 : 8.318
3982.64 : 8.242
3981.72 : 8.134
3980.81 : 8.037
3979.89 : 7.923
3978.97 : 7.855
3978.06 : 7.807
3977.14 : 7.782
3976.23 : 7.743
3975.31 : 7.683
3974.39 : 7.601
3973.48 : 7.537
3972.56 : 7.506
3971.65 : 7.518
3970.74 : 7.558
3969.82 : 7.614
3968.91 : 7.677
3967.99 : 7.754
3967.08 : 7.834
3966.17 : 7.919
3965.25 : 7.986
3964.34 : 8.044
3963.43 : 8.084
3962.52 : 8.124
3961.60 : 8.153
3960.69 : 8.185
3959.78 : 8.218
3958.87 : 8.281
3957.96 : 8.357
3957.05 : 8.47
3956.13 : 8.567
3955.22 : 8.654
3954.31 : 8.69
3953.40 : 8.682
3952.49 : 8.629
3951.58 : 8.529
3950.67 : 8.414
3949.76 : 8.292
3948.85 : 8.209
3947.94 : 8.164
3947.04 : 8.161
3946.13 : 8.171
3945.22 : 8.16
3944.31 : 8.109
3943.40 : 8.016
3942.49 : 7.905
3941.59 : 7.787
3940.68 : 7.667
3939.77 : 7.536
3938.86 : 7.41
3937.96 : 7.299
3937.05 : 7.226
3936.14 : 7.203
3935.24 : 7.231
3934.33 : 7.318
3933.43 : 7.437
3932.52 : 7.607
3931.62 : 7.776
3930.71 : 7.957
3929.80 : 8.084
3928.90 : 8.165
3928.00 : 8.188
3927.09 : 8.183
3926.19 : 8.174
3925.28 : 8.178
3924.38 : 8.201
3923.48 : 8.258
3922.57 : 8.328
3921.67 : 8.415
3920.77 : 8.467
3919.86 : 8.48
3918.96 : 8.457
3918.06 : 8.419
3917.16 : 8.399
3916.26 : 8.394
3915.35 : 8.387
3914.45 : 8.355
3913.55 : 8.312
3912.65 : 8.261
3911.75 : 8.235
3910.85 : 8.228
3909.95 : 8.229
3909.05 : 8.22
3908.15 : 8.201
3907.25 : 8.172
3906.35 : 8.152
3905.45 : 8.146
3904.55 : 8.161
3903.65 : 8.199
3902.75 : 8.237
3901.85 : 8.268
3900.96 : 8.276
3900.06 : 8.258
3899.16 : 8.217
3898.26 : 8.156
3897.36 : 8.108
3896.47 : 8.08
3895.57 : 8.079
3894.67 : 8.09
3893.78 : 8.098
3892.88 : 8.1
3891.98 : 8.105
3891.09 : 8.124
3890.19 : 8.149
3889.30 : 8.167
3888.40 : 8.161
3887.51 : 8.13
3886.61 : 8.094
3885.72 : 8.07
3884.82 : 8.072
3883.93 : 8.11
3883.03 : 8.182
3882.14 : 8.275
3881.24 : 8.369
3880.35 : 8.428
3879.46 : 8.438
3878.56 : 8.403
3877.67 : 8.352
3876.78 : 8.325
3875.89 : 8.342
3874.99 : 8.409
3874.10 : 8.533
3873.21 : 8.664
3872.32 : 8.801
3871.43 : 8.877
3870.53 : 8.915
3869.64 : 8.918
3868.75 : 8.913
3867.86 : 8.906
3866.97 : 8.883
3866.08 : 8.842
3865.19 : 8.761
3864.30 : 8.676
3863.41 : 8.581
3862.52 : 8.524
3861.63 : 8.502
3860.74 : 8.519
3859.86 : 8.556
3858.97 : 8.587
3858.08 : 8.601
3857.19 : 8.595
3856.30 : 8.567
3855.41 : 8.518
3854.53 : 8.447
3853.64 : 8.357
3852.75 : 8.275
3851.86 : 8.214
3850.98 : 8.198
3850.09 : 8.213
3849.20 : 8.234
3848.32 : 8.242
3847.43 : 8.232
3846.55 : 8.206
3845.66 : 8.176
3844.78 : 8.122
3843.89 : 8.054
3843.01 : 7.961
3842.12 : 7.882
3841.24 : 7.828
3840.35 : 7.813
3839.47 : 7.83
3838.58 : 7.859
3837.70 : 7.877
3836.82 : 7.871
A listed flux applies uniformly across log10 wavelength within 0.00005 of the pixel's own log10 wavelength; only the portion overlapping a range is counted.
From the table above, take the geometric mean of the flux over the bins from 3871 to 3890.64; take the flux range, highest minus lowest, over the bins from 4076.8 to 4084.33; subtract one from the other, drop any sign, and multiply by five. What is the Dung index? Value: 40.5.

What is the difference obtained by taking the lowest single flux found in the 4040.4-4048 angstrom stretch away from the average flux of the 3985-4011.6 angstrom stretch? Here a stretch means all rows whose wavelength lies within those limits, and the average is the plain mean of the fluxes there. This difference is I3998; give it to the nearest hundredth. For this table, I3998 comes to -0.12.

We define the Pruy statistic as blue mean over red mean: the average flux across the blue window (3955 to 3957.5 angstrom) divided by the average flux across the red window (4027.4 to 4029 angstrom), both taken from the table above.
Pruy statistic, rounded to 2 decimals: 1.04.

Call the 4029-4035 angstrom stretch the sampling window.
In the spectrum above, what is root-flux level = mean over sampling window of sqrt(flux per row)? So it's 2.87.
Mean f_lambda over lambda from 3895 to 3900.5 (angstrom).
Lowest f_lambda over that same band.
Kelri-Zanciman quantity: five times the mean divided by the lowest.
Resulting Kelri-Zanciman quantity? 5.04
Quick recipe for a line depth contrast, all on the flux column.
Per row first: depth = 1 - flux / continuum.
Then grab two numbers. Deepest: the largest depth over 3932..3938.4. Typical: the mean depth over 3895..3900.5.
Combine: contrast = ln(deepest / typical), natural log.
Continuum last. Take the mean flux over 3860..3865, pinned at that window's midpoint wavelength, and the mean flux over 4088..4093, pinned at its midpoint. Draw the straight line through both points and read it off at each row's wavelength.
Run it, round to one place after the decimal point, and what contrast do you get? 1.1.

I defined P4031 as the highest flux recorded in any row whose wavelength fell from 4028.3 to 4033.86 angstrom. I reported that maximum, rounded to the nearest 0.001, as 8.254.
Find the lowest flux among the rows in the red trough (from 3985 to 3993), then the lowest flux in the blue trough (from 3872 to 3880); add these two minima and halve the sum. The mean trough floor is 8.33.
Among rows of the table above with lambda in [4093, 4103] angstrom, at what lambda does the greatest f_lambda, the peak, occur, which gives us 4093.28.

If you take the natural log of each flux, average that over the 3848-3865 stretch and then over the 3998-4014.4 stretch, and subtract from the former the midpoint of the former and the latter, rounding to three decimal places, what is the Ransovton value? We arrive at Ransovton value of 0.012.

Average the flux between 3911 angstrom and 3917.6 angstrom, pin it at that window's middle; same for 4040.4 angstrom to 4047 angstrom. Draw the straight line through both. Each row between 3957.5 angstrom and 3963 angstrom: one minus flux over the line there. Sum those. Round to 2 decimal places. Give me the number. 0.11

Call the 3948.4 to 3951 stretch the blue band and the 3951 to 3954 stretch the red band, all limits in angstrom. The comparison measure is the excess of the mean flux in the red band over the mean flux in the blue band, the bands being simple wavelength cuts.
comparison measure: 0.31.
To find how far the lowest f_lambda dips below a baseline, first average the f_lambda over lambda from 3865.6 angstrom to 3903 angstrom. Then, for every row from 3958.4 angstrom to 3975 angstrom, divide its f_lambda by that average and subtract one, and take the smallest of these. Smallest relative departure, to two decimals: -0.10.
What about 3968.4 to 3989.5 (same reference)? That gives -0.10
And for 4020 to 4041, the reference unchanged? -0.03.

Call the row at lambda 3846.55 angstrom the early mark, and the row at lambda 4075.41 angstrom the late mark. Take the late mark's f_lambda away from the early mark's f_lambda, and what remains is -0.63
